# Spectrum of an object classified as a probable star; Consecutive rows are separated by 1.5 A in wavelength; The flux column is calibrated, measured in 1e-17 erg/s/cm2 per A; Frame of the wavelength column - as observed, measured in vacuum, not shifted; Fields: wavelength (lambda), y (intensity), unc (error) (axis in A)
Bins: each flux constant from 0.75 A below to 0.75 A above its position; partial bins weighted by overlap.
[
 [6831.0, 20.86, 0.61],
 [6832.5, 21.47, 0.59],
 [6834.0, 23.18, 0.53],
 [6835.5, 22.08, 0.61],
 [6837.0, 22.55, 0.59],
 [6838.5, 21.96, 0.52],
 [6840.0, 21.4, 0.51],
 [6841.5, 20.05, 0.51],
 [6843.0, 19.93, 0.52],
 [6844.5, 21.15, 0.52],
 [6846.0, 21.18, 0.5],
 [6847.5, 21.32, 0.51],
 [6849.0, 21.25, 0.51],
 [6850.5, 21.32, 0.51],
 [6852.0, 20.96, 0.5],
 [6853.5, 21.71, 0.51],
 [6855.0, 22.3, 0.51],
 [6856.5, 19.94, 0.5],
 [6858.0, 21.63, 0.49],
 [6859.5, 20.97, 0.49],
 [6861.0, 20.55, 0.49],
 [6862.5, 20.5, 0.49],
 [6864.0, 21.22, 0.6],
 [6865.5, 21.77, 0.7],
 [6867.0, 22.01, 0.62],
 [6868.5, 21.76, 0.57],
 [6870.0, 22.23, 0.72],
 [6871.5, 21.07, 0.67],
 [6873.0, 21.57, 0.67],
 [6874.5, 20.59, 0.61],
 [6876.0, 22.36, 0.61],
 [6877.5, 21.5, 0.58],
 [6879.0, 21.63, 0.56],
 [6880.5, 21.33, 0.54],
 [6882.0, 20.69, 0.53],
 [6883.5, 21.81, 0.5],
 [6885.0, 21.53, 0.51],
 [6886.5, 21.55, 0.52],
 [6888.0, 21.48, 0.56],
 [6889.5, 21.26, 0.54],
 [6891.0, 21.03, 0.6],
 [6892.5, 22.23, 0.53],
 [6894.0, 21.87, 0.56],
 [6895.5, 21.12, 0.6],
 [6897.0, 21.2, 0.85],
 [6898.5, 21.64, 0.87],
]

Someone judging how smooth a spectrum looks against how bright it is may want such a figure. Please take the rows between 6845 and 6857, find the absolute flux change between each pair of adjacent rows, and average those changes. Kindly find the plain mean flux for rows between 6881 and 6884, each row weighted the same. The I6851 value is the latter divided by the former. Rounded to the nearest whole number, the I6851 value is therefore 34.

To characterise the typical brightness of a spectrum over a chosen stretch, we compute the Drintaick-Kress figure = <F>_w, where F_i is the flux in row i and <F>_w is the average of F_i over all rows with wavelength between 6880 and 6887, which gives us 21.4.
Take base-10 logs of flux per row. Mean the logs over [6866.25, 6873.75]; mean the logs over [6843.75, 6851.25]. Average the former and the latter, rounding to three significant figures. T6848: 1.33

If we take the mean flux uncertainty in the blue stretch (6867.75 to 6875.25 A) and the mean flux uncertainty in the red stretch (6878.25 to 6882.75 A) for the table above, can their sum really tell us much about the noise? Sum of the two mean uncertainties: 1.19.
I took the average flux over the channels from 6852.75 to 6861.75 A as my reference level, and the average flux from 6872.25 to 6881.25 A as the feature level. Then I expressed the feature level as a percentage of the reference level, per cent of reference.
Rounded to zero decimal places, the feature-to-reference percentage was 101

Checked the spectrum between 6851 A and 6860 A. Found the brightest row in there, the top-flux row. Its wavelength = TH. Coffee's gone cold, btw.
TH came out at 6855.0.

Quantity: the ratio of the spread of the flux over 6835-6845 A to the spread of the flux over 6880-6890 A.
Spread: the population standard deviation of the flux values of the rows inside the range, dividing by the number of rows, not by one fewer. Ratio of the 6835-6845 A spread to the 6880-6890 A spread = 2.9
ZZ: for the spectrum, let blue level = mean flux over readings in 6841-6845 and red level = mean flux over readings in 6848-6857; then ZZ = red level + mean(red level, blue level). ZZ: 42.1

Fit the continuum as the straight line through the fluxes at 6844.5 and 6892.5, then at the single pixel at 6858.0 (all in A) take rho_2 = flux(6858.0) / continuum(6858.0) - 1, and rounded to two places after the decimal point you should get 0.01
